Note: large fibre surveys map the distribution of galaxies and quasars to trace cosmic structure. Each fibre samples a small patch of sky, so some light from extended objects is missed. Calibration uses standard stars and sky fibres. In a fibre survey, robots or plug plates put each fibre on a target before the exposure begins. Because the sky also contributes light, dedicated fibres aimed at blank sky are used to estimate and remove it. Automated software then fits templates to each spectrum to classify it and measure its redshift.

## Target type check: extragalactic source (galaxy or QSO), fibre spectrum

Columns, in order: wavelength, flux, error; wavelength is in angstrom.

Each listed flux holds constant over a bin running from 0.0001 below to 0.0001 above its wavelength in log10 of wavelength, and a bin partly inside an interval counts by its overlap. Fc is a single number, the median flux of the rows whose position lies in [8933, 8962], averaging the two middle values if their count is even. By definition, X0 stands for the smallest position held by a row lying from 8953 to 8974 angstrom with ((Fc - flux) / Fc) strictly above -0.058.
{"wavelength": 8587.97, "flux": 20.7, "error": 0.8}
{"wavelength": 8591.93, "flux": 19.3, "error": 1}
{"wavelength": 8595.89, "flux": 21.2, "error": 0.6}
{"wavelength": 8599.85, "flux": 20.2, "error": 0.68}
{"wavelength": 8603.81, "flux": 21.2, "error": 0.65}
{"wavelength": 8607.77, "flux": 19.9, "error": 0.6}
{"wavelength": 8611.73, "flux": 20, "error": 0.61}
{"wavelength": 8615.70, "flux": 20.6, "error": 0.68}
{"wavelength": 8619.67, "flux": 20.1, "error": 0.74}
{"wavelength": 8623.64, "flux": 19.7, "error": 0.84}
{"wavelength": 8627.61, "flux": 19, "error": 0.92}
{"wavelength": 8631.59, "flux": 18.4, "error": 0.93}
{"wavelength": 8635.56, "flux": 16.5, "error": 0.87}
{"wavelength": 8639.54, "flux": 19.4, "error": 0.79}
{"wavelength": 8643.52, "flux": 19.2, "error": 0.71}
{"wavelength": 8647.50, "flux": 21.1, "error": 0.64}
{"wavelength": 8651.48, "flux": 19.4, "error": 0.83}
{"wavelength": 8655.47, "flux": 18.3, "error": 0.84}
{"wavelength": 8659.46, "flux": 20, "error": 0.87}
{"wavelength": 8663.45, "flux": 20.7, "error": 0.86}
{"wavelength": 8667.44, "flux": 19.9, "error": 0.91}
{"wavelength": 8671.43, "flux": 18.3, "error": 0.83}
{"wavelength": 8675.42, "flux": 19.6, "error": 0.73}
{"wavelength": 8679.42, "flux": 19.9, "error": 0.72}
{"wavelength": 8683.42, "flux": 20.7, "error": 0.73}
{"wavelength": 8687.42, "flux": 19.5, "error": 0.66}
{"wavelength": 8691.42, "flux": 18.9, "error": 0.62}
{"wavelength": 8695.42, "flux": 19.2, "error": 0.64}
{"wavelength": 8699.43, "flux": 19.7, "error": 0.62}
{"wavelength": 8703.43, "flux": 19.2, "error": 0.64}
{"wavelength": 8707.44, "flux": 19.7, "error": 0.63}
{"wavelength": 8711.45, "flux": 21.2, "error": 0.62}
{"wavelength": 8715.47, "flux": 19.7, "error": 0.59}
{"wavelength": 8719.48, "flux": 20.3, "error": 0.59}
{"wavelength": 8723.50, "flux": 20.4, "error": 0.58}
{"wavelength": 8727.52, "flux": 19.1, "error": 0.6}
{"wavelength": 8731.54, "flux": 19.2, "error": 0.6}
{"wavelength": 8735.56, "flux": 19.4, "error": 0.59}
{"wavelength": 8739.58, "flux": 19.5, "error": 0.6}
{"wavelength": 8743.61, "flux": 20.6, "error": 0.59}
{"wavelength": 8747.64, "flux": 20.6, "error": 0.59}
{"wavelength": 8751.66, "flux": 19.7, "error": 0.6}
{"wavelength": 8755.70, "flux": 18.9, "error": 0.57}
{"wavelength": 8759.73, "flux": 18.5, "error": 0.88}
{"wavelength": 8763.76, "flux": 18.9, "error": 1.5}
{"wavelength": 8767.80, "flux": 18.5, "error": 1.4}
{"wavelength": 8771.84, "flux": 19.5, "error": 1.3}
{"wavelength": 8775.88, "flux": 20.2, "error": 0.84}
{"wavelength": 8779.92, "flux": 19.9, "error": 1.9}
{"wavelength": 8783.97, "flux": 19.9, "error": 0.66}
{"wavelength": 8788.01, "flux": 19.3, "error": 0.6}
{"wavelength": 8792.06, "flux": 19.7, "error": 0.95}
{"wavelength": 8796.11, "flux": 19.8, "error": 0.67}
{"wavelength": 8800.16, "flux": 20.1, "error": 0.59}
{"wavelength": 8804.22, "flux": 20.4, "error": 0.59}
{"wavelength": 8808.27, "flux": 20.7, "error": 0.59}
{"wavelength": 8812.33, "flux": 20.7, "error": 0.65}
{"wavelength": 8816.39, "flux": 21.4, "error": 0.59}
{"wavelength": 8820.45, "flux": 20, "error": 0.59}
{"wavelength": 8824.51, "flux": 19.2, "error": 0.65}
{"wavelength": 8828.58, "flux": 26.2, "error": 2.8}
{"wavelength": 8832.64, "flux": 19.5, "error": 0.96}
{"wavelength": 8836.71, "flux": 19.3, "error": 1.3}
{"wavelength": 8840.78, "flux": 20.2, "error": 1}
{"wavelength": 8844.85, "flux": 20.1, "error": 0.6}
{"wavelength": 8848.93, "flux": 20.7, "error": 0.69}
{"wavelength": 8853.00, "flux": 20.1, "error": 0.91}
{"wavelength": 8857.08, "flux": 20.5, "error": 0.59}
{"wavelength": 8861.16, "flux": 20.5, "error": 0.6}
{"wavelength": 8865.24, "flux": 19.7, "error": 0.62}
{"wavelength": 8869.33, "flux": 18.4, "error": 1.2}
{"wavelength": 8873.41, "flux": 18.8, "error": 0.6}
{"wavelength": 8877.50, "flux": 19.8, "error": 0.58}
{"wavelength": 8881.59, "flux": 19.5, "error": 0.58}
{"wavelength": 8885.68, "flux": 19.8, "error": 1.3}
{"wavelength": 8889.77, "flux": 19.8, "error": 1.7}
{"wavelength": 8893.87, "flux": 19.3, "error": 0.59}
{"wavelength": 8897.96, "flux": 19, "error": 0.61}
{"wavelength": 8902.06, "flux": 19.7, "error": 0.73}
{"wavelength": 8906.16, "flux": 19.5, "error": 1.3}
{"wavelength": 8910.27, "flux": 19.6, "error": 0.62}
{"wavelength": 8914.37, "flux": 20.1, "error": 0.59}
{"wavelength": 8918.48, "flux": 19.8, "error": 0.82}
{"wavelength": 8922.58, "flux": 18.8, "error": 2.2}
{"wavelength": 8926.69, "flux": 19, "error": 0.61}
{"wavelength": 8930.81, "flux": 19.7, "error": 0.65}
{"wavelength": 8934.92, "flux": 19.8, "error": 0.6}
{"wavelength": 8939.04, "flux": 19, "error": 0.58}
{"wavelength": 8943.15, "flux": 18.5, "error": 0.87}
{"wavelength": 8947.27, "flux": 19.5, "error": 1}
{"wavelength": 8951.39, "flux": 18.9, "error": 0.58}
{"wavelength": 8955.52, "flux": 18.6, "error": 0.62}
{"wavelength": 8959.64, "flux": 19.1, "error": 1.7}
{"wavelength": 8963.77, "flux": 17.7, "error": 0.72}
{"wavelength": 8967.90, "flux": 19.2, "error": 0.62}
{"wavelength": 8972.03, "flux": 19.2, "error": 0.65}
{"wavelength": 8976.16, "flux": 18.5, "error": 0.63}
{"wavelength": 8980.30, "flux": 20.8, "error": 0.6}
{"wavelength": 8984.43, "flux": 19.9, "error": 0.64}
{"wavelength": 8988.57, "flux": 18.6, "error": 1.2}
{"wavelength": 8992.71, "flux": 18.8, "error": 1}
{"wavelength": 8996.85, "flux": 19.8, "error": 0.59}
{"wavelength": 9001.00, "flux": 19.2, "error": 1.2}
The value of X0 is 8955.52 angstrom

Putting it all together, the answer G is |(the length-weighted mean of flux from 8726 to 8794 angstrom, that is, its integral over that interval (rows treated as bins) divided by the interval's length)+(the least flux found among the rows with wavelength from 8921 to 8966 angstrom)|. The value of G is 37.2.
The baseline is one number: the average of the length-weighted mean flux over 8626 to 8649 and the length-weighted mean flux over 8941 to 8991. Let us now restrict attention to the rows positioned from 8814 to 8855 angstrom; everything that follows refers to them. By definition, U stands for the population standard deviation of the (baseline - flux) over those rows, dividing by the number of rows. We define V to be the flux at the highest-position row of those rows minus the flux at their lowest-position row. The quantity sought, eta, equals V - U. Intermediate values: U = 1.95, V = -1.3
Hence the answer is -3.2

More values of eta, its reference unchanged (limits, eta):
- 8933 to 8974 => -1.2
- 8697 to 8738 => -0.9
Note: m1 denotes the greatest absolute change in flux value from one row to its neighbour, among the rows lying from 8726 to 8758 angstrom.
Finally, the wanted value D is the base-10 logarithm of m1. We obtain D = 0.04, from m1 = 1.1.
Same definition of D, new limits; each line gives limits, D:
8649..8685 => 0.23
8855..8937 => 0.11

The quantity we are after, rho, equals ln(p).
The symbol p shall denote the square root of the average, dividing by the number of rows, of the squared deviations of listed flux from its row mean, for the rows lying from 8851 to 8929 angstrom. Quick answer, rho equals -0.59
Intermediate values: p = 0.6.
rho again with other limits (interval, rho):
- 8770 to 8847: 0.40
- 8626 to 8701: 0.01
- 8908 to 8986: -0.38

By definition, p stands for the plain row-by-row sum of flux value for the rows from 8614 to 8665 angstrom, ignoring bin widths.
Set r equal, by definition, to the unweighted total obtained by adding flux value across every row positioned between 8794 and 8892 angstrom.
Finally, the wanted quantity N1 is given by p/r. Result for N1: 0.5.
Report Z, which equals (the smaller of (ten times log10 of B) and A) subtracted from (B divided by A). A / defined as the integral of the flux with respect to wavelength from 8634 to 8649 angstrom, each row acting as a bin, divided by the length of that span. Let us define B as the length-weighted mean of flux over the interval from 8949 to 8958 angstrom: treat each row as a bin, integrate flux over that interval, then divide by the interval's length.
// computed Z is -11.75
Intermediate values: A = 19.1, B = 18.8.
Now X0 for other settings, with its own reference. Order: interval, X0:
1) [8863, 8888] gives 8865.24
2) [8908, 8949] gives 8910.27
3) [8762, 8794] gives 8763.76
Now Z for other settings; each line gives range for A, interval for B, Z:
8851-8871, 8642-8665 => -11.97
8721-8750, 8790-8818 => -12.06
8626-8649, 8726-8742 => -11.84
